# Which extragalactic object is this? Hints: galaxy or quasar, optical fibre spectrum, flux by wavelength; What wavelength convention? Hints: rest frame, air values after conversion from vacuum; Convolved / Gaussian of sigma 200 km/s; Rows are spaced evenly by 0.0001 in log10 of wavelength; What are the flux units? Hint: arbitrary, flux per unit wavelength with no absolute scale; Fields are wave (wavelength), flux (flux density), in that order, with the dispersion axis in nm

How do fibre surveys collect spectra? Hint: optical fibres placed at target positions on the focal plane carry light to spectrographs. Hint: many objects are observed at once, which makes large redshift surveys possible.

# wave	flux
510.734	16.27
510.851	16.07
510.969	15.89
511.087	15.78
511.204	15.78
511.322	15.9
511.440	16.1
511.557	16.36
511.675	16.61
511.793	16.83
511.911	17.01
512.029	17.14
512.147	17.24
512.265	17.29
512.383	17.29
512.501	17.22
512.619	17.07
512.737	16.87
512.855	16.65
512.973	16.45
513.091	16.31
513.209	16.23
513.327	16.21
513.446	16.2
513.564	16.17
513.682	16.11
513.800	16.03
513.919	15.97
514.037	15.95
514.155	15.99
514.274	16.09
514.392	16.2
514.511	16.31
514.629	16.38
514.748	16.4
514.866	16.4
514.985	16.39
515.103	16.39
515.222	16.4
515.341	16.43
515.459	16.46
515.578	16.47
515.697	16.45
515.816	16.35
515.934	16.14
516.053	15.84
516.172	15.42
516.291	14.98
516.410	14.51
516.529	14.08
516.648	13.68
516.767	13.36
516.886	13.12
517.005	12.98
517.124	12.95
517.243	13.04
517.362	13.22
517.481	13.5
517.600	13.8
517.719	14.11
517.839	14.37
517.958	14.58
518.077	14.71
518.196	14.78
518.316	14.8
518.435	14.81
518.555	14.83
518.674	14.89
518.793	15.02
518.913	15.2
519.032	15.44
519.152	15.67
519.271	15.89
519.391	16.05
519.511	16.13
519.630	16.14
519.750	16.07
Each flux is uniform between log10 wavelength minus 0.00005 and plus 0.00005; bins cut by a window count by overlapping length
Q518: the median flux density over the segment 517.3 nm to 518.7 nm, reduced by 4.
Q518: 10.6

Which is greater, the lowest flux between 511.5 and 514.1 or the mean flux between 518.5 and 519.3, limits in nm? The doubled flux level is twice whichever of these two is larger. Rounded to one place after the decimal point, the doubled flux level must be 31.9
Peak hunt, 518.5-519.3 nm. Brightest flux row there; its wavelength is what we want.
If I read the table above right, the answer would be 519.271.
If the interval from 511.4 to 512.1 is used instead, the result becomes 512.029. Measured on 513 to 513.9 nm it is 513.091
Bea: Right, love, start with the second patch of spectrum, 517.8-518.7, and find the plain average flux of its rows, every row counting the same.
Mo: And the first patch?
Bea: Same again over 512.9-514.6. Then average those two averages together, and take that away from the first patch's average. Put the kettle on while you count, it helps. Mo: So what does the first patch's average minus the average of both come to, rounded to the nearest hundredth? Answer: 0.72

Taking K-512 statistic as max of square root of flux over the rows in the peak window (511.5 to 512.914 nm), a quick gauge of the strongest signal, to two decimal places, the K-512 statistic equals 4.16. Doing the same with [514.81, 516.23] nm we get 4.06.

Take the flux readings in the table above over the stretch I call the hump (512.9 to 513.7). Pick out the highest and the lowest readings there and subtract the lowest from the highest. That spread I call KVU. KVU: 0.34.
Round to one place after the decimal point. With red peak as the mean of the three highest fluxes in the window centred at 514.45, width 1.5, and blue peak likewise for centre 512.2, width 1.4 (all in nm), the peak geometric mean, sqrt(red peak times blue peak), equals 16.8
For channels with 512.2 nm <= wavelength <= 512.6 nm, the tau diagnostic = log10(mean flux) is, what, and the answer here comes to 1.237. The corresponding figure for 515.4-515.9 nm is 1.216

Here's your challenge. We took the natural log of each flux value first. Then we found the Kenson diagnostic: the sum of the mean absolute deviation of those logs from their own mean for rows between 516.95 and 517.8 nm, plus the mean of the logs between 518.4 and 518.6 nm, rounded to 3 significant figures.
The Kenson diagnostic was 2.72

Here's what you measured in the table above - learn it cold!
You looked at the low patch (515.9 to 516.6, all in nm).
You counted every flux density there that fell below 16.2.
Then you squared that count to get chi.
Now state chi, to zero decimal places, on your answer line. 36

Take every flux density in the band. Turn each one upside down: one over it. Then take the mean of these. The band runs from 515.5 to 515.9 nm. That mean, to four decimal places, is 0.0609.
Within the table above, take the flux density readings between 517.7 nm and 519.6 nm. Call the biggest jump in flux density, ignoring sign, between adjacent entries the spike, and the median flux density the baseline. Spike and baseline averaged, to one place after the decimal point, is 7.6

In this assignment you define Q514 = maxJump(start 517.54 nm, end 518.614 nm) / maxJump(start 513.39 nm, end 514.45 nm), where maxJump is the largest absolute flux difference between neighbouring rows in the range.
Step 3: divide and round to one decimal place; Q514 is 2.8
